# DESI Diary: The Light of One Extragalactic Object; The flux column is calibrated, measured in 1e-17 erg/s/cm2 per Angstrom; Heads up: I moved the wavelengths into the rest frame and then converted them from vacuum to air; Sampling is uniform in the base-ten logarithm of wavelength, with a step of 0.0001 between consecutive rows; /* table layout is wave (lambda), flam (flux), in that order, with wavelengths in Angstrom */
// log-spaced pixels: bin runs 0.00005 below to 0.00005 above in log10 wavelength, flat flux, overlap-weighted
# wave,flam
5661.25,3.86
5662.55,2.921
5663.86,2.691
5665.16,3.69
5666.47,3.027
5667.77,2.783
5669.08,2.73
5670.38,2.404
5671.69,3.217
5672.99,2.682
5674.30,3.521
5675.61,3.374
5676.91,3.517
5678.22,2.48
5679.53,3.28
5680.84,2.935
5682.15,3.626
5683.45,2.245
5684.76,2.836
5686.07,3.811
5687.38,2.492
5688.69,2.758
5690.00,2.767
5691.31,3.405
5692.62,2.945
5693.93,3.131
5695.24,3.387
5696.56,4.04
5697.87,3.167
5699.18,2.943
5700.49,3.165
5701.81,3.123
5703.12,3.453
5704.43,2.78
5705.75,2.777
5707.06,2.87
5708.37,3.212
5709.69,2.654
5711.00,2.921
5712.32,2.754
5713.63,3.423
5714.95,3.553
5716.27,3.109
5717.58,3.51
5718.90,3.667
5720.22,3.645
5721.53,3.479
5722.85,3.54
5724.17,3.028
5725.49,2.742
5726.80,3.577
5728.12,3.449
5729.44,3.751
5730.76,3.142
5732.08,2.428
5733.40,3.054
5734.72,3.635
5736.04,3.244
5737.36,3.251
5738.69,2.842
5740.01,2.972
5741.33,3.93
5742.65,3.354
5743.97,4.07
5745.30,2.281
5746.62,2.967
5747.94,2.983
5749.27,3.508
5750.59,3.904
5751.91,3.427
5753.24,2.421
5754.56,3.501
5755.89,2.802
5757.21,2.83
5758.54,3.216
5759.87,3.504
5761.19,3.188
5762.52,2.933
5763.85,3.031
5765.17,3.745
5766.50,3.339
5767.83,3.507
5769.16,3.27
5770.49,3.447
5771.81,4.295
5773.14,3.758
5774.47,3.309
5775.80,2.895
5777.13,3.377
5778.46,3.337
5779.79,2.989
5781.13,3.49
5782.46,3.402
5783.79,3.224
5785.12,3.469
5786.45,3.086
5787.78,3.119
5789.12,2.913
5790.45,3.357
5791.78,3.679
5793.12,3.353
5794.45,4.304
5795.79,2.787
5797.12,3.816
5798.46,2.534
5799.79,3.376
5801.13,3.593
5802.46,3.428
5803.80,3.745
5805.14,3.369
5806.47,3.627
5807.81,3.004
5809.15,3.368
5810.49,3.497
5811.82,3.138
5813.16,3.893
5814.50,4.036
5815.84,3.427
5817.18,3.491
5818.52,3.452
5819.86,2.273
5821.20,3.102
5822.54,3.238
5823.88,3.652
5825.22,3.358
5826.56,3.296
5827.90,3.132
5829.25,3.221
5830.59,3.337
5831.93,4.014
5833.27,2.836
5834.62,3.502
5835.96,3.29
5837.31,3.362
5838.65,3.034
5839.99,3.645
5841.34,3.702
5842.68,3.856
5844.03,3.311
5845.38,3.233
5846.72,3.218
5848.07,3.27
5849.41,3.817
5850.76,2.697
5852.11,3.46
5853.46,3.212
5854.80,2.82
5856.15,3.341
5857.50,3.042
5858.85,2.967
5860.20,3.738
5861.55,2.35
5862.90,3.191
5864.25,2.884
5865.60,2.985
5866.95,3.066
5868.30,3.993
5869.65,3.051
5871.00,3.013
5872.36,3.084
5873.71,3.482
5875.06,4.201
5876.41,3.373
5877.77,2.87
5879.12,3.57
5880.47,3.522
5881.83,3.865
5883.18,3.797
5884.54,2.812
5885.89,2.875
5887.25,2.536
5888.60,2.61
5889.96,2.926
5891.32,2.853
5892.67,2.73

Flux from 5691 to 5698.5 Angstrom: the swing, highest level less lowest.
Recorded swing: 1.1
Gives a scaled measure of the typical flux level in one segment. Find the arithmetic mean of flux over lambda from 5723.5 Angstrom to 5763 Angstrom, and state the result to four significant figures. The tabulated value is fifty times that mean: 159.9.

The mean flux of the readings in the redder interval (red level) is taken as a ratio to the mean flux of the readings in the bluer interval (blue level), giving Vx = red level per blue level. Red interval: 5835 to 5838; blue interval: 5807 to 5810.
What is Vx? 1.04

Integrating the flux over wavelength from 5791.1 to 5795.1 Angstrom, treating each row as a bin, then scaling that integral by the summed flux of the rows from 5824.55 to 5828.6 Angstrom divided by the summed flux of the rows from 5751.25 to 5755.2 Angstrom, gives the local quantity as 15.8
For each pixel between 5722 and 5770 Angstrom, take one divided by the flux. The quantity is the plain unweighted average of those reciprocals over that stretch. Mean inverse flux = 0.315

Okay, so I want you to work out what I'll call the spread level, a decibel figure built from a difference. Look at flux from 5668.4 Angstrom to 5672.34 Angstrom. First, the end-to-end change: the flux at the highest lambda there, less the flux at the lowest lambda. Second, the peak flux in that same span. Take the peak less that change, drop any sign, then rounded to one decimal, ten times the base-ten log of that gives 4.4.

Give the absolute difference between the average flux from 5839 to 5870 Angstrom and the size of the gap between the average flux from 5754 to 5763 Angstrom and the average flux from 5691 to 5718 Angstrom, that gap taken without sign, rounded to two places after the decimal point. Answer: 3.24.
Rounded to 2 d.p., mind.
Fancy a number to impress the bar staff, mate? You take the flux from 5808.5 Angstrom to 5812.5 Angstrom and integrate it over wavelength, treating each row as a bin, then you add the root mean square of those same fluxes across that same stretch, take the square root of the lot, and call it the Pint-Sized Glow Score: 4.09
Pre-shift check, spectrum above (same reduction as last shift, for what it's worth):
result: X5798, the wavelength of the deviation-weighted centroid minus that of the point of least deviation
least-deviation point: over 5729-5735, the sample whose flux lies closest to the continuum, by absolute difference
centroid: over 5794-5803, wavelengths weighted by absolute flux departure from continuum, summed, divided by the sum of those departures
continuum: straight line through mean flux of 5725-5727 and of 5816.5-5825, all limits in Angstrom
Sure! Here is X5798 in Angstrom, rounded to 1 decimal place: 66.6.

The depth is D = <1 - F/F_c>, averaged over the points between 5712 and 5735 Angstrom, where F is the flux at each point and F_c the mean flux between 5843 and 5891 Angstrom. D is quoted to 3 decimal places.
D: -0.031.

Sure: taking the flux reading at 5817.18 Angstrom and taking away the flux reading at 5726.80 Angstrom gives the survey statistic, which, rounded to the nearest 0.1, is -0.1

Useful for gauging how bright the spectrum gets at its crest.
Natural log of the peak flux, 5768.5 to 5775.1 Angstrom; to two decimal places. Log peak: 1.46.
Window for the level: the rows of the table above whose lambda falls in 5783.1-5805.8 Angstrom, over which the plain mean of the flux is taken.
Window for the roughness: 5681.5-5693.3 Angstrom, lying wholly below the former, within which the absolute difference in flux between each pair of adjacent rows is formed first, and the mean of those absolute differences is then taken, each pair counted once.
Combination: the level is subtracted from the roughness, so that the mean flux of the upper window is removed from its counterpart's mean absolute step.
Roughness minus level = -2.66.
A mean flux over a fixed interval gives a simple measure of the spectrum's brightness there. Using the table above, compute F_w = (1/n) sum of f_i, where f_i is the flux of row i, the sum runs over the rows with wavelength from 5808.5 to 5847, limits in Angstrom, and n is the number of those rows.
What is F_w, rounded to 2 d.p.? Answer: 3.38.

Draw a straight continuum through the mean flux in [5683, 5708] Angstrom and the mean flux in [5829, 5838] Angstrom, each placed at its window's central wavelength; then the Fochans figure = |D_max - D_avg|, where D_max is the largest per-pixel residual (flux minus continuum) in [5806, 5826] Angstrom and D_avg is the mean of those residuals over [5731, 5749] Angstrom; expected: 0.71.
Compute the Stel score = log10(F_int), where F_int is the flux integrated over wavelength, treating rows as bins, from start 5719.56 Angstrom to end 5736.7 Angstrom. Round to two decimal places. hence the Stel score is 1.75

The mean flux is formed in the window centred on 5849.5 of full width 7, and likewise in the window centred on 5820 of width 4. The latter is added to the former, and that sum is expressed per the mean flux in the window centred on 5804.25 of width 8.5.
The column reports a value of 1.80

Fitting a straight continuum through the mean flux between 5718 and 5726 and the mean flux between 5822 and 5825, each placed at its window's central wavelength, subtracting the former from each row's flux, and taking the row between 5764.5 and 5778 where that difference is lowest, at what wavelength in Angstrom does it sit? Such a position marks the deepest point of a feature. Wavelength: 5775.80 Angstrom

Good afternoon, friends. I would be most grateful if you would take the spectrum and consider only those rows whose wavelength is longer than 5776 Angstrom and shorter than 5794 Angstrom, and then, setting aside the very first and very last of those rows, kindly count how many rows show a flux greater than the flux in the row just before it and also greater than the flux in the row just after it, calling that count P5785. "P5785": 4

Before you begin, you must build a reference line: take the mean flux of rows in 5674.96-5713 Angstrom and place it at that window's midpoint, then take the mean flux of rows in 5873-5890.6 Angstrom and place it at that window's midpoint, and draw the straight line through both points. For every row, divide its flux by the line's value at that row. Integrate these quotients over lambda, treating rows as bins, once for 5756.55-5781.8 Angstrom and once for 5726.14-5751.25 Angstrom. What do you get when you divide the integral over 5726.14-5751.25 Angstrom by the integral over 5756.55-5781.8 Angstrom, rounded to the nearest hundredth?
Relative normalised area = 0.99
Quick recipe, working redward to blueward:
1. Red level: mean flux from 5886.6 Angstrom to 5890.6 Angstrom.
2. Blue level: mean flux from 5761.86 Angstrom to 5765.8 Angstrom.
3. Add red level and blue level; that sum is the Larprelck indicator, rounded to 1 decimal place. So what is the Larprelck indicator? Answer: 5.9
